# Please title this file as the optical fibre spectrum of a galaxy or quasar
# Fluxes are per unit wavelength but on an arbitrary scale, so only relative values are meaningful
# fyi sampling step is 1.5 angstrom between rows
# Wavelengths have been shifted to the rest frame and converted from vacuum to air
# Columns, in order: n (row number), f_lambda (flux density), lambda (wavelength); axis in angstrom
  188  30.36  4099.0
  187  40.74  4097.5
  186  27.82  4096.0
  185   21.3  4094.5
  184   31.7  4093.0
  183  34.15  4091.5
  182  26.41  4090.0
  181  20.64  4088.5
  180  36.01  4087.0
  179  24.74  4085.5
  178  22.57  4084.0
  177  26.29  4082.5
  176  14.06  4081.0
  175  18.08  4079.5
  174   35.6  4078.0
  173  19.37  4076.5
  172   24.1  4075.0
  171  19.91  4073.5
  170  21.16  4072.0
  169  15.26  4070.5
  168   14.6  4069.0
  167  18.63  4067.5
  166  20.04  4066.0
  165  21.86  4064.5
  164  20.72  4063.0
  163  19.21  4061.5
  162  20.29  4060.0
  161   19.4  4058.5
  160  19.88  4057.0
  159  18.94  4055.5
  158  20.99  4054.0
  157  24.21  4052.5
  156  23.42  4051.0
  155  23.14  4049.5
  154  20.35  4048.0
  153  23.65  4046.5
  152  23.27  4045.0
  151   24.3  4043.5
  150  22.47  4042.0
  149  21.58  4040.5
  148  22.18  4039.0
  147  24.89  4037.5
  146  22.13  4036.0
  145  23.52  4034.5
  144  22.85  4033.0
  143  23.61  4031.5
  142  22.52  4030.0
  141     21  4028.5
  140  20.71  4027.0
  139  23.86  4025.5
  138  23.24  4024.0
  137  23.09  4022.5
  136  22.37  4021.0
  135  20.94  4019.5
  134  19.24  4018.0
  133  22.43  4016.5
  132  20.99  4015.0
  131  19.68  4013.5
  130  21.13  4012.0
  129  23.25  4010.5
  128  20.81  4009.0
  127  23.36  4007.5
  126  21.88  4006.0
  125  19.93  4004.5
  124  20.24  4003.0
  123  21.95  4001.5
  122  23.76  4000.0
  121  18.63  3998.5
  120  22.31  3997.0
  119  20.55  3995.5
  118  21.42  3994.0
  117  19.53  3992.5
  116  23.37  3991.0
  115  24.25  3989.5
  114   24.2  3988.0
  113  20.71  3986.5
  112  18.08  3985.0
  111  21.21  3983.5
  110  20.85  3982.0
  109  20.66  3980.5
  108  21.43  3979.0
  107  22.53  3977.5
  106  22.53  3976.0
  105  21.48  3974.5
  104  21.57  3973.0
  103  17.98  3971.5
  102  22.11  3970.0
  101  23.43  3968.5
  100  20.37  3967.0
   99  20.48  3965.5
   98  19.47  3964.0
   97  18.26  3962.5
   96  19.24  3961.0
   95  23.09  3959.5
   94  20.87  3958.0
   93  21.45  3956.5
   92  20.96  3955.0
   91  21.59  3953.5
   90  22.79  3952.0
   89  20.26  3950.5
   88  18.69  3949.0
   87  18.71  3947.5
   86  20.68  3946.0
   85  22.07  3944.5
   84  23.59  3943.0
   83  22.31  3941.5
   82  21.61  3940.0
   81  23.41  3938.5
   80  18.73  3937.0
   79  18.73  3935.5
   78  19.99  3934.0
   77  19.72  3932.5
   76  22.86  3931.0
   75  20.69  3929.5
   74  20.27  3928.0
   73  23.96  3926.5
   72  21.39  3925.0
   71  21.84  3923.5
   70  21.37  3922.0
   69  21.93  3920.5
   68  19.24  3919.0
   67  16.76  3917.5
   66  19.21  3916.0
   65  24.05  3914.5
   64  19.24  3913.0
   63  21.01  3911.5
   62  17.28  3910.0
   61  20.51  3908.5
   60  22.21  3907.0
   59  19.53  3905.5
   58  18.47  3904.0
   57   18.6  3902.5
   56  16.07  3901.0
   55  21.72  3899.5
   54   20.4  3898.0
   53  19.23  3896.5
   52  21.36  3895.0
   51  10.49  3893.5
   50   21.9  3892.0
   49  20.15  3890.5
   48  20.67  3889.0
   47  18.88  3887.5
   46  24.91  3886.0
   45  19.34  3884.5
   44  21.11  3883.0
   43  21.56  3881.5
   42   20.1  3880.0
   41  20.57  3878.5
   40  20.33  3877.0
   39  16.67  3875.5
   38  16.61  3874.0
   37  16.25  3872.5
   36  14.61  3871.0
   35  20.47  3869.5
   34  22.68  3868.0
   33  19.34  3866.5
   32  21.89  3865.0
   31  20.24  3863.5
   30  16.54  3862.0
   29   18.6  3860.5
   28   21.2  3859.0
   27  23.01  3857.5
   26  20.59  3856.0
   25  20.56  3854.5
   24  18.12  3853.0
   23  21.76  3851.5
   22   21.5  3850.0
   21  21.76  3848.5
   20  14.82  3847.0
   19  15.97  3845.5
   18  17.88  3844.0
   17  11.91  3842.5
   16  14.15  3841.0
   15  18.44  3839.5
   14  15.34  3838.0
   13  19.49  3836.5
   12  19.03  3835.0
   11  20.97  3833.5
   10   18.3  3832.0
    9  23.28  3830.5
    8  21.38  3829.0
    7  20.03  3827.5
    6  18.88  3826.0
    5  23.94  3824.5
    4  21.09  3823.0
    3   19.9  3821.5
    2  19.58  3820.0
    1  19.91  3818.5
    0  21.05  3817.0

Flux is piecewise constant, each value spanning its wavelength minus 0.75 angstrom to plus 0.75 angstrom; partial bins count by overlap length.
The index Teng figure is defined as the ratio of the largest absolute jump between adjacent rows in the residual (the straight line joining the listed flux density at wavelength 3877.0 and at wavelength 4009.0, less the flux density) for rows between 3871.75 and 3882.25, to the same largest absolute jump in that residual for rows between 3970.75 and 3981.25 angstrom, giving 1.0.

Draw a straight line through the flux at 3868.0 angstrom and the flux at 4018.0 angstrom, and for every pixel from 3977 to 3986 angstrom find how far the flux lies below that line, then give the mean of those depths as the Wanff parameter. -0.7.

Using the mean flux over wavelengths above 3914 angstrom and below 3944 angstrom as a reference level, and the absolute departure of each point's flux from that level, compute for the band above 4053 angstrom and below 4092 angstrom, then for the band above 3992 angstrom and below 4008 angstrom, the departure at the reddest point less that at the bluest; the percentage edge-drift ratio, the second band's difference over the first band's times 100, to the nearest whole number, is 6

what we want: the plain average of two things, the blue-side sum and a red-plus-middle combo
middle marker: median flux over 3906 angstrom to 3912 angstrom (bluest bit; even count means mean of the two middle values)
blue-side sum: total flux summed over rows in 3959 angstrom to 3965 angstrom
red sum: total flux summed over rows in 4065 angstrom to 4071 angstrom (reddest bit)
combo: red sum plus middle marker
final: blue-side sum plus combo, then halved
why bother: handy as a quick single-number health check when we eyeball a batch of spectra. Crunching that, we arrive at 85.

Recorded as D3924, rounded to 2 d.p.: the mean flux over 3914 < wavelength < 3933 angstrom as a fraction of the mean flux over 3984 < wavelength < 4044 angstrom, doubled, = 1.92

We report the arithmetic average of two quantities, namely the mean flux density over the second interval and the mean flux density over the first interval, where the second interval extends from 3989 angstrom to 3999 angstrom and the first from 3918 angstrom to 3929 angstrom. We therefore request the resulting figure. 21.4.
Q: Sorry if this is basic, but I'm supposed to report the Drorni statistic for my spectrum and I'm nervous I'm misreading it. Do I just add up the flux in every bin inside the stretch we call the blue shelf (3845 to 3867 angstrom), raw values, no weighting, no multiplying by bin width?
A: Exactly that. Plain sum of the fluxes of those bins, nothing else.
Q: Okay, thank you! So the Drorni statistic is 296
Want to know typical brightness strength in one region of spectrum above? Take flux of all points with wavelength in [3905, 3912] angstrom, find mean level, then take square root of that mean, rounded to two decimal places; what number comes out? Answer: 4.48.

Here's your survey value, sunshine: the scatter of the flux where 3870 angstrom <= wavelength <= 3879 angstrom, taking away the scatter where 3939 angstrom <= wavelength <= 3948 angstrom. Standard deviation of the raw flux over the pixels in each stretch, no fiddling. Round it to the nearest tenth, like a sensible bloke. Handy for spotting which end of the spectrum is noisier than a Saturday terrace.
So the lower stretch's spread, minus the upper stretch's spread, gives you 0.7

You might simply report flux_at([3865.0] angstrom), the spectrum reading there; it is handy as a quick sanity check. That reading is 21.89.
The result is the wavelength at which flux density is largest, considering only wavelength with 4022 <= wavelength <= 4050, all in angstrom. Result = 4037.5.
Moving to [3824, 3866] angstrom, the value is 3824.5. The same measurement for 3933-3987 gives 3943.0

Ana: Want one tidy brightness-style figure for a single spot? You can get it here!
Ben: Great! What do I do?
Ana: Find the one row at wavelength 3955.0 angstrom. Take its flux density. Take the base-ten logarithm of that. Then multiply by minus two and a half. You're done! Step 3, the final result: -3.30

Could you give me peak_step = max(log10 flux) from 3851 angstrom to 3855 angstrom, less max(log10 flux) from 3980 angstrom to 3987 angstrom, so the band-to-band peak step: 0.011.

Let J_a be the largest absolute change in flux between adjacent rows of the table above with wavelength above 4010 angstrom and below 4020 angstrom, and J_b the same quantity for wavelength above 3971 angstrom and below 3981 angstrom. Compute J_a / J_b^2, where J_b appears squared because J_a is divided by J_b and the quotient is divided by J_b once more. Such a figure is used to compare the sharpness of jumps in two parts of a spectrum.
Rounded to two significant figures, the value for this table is 0.25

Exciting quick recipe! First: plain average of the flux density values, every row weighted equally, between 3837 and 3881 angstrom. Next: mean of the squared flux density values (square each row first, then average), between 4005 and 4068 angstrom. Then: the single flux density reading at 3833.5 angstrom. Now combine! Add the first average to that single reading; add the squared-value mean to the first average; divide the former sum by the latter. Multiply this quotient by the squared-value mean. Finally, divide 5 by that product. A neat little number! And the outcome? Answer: 0.131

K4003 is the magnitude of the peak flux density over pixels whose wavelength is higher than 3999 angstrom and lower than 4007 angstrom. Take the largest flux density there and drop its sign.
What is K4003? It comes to 23.8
